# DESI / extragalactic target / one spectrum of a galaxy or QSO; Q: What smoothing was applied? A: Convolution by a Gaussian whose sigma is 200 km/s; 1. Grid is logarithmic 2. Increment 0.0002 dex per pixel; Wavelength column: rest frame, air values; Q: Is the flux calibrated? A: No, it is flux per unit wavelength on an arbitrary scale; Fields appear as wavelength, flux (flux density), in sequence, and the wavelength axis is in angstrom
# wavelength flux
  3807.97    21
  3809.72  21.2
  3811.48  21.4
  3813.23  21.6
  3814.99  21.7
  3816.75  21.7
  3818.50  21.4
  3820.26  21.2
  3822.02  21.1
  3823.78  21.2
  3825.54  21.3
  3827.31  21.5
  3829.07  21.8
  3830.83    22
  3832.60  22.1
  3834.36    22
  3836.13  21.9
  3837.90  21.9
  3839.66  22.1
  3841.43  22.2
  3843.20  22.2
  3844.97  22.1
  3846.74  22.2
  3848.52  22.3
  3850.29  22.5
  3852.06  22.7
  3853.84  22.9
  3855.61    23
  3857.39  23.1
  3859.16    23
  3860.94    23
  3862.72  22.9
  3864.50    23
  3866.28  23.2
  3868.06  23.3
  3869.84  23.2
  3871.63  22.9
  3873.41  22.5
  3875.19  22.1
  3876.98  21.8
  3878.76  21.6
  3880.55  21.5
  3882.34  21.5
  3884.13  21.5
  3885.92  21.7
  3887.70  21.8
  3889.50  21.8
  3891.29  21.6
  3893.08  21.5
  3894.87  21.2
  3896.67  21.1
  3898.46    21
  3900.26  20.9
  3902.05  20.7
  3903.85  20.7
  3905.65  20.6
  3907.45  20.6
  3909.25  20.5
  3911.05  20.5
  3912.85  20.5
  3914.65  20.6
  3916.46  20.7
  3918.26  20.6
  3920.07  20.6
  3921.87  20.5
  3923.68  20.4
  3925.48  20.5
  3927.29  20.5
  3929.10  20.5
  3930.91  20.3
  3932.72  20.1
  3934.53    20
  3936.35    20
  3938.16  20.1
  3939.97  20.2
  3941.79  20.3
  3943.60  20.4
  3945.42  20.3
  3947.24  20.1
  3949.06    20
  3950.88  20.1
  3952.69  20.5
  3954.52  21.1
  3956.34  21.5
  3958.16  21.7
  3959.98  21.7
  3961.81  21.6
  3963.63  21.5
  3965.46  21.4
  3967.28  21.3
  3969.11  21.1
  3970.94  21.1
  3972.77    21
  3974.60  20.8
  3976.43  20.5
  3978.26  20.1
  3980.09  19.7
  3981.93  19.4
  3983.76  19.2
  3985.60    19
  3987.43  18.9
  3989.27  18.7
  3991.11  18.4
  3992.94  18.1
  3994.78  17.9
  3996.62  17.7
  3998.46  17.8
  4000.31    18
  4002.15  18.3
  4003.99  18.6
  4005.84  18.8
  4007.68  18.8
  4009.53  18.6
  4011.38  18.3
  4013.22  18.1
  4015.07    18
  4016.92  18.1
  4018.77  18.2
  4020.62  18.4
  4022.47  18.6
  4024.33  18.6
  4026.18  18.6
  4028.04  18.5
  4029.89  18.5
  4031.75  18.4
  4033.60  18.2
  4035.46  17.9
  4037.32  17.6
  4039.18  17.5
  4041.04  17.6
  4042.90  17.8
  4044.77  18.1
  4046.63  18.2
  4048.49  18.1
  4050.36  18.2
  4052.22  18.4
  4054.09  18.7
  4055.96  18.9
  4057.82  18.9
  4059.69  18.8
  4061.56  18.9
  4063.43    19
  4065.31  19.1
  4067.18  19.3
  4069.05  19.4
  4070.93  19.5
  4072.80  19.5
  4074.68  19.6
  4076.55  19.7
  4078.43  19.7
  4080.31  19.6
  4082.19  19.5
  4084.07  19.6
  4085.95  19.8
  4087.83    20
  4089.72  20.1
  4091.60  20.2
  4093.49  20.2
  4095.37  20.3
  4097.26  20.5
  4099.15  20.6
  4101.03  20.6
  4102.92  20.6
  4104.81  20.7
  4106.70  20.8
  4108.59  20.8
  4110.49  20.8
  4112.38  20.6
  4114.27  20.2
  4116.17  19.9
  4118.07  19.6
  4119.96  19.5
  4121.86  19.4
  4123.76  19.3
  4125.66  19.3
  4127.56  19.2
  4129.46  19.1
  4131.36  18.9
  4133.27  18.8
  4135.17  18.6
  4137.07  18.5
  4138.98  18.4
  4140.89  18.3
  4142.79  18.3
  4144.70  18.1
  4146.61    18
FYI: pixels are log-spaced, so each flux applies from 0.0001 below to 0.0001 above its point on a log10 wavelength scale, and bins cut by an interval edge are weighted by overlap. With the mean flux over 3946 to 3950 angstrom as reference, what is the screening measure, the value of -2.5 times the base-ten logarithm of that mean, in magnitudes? -3.255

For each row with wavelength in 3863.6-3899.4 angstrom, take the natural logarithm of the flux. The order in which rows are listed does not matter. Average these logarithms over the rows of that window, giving 3.09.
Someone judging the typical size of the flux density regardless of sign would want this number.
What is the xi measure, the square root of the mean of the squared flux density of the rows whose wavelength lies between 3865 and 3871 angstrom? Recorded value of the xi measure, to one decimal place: 23.2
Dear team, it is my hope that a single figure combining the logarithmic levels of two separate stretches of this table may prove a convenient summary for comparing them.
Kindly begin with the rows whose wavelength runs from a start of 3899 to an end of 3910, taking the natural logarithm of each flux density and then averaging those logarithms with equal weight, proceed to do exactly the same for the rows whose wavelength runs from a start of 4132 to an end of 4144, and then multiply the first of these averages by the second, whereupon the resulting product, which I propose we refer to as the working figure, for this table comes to 8.83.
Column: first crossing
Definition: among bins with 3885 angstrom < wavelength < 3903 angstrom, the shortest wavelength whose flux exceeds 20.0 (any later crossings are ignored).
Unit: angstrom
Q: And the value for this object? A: 3885.92 angstrom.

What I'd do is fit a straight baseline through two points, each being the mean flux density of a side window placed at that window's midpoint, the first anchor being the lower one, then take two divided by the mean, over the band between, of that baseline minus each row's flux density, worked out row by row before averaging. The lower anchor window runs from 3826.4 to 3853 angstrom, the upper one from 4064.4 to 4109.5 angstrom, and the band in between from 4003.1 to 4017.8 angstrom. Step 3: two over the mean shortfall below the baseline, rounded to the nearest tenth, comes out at 0.9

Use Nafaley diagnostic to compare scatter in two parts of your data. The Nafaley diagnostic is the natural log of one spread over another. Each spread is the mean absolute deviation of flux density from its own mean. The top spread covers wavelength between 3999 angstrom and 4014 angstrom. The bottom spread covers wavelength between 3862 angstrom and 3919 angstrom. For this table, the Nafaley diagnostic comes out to -1.0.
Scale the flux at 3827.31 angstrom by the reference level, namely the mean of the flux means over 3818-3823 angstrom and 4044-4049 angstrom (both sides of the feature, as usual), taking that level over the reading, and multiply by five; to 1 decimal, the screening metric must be 4.6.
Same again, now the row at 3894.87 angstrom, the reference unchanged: 4.6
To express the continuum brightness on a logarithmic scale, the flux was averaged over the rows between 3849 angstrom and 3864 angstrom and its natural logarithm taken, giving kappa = 3.13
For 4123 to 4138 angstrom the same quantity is 2.94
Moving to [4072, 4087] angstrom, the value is 2.98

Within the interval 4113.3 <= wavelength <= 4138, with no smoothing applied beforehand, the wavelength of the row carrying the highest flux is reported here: 4114.27 angstrom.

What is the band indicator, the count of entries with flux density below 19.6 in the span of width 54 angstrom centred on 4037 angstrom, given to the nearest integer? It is 29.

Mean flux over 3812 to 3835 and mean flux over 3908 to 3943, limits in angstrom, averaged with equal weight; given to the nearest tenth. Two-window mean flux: 21.0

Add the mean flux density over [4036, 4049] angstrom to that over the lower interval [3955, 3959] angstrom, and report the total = 39.4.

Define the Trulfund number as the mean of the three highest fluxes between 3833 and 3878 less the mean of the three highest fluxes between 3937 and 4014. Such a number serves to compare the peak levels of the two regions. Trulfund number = 1.6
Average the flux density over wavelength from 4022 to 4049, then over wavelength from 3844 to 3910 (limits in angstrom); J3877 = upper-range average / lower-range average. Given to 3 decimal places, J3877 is 0.825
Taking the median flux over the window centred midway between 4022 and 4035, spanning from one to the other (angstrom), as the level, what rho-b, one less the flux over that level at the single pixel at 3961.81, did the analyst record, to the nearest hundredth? -0.17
